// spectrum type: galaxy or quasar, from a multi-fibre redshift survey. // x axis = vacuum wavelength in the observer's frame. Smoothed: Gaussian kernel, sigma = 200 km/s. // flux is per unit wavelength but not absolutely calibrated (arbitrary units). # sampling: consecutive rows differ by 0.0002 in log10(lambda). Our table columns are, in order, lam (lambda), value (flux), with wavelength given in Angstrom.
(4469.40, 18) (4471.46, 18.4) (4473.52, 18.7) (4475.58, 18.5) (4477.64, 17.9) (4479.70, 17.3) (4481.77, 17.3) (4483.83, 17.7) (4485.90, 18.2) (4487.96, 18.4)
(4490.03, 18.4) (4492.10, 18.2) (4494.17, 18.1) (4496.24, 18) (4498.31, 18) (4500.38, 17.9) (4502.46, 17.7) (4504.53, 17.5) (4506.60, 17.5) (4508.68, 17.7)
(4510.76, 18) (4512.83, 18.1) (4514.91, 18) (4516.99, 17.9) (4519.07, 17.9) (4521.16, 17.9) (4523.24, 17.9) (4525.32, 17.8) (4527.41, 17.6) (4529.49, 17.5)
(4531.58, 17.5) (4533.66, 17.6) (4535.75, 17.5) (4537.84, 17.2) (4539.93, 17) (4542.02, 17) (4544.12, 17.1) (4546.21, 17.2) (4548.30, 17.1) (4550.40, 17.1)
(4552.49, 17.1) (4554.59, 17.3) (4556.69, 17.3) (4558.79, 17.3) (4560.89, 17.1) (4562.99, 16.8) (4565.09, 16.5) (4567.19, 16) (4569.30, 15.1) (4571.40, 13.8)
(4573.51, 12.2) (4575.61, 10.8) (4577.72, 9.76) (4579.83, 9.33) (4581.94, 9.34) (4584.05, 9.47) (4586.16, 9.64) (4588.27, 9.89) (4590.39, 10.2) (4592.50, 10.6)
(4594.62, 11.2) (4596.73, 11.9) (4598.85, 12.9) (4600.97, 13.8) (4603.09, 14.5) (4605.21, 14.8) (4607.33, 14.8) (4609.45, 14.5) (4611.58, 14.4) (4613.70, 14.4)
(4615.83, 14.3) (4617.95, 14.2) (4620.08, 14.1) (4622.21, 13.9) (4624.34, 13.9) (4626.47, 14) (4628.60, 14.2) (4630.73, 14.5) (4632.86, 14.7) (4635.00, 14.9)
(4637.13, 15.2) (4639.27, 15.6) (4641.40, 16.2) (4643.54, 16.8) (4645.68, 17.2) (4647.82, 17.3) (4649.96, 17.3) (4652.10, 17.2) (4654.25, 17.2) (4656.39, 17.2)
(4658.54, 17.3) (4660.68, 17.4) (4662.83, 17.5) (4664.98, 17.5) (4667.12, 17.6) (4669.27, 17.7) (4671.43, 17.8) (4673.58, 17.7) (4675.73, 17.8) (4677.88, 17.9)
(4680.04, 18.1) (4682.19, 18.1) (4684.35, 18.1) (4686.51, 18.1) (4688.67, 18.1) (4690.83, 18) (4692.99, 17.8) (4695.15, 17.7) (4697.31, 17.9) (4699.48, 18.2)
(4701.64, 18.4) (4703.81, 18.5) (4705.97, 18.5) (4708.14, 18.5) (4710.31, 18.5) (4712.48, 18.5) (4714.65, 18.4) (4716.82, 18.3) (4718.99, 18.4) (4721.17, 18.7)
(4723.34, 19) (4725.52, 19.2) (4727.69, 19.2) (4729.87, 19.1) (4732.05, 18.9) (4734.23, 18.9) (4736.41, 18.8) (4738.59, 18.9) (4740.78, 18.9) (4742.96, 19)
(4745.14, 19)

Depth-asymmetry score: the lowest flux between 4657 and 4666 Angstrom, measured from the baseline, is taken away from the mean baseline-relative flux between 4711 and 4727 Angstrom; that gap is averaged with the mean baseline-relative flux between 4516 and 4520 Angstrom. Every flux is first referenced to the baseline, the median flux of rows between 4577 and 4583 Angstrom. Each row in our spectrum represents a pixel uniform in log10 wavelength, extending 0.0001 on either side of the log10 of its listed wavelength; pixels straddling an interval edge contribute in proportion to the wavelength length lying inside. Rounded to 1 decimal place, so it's 5.0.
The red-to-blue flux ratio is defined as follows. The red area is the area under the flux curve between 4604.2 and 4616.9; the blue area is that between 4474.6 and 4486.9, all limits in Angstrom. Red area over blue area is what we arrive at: 0.84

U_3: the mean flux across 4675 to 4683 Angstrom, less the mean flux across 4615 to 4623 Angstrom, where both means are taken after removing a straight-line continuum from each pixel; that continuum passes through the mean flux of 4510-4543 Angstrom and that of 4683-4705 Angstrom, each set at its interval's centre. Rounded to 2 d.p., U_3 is 3.70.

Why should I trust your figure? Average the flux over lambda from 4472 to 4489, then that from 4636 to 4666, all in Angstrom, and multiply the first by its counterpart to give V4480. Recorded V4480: 305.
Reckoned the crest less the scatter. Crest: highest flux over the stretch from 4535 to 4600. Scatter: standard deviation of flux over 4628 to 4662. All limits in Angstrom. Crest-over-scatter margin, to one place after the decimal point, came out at 16.3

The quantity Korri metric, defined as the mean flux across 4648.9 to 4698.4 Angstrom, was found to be 17.7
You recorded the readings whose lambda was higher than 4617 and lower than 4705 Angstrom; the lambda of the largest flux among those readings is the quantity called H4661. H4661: 4703.81 Angstrom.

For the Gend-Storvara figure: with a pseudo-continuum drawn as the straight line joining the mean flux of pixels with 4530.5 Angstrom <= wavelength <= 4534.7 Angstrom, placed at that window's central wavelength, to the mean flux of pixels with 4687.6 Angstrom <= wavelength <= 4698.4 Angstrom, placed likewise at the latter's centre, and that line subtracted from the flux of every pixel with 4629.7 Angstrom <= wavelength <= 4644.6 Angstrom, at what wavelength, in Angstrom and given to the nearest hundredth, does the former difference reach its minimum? 4630.73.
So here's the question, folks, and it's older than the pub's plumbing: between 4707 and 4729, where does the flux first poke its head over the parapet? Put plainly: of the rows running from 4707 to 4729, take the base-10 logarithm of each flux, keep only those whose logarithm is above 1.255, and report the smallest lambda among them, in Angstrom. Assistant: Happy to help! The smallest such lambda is 4708.14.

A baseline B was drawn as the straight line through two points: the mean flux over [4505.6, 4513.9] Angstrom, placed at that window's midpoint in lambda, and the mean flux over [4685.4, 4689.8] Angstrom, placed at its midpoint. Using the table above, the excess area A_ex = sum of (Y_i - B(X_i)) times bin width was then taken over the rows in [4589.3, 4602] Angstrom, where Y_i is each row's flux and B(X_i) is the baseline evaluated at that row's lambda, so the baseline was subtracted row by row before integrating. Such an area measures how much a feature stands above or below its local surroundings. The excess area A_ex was -79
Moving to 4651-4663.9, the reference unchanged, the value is -10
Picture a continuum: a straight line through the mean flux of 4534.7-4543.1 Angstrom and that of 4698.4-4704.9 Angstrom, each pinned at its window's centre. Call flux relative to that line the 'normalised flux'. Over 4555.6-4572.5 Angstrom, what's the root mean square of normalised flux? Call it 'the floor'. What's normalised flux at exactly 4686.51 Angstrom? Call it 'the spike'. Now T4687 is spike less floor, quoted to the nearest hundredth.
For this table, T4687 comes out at 0.05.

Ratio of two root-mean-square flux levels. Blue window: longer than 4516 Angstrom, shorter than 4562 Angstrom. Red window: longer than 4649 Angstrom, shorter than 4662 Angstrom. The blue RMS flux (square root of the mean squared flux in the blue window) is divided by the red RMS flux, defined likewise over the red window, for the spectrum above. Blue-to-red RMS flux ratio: 1.01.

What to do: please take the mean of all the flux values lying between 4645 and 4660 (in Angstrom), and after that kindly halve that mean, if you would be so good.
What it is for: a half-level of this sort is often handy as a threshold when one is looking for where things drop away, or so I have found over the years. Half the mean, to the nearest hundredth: 8.62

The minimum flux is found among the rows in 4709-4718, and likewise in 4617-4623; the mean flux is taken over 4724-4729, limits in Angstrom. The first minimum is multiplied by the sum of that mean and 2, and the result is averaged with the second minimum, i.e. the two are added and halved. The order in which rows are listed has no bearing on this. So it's 201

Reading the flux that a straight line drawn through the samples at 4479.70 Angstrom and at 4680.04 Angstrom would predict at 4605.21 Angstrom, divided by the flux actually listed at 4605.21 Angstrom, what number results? 1.20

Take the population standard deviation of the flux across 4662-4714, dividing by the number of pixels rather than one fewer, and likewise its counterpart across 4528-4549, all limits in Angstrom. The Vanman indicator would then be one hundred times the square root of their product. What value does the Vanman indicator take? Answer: 27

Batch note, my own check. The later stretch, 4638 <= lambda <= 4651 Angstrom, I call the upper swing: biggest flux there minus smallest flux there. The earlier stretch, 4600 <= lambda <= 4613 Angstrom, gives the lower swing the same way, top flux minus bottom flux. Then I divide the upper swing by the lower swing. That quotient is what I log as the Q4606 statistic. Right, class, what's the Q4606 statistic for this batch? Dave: 1.7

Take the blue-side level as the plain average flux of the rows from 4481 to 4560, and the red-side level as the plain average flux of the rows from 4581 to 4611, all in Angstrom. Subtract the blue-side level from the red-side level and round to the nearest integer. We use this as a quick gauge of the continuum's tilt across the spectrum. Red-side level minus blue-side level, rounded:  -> -6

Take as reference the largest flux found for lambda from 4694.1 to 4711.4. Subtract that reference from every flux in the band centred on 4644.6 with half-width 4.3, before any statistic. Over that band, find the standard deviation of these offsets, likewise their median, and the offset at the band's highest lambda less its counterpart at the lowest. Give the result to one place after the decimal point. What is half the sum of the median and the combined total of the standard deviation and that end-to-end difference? 0.0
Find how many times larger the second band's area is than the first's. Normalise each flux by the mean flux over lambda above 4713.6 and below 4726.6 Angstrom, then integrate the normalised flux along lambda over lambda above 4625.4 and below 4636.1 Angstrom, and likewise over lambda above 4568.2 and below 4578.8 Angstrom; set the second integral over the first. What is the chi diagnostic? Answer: 0.84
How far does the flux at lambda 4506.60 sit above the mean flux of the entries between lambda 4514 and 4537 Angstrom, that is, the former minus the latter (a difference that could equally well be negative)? 0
